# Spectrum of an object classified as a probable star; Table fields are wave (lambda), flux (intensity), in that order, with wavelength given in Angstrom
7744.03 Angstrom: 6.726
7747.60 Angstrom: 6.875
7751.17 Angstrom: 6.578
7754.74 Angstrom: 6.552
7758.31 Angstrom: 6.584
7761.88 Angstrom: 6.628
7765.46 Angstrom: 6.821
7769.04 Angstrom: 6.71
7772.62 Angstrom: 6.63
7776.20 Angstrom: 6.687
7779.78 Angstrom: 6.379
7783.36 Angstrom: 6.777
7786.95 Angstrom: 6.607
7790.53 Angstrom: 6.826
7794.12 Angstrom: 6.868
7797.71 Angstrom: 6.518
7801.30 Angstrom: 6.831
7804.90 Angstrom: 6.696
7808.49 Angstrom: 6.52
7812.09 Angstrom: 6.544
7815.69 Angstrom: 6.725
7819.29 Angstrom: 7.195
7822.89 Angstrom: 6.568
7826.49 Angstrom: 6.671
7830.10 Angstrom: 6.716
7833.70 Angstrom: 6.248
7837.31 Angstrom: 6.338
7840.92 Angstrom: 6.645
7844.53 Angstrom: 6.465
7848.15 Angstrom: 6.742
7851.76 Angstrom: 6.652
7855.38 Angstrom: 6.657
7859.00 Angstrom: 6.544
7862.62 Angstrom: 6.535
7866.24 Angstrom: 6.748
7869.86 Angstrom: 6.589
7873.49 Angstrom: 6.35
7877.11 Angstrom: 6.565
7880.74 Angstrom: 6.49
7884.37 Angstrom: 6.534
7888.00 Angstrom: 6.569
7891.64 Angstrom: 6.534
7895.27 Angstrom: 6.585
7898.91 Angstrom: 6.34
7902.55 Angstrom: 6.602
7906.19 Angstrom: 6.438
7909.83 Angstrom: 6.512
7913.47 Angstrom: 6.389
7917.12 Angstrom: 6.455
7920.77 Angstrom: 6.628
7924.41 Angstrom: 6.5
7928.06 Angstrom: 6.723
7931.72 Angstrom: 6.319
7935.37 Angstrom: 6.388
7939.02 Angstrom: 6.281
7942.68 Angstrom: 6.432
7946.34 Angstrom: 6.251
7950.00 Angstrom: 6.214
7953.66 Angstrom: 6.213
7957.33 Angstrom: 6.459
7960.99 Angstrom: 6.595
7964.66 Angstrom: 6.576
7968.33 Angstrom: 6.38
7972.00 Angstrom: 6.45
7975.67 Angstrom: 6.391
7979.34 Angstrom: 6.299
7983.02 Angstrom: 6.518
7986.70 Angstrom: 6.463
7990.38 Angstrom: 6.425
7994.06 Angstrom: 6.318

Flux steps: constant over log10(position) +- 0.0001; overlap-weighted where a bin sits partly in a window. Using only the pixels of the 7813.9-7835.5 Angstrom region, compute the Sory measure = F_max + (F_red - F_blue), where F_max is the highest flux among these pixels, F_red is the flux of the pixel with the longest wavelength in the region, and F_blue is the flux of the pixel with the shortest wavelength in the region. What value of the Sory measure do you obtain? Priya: 6.72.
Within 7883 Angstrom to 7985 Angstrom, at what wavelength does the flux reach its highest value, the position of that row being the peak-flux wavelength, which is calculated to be 7928.06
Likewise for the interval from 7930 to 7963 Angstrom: 7960.99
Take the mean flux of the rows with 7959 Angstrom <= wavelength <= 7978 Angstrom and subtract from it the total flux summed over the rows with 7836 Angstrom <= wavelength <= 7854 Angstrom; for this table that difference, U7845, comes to -26.4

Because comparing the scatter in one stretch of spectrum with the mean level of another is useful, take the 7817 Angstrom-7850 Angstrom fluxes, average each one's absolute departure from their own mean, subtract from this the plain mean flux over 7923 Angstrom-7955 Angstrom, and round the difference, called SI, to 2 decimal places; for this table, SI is -6.18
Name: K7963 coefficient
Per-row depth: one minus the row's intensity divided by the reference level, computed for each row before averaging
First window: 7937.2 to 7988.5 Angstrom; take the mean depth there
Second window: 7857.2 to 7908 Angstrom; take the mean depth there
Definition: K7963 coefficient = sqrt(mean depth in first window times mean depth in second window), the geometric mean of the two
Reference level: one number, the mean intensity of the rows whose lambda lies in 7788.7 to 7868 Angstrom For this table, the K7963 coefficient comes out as 0.026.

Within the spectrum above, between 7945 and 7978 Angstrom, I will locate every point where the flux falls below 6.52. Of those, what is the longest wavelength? 7975.67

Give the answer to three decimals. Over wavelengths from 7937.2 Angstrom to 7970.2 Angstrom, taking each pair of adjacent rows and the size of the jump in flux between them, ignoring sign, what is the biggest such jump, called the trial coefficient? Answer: 0.246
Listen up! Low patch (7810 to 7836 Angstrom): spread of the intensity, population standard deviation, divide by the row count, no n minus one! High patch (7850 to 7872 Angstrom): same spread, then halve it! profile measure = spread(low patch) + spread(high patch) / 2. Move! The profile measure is 0.30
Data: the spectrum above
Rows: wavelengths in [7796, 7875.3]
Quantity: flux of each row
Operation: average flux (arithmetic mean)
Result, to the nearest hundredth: 6.61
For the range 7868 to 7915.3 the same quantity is 6.50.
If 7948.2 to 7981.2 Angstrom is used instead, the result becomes 6.40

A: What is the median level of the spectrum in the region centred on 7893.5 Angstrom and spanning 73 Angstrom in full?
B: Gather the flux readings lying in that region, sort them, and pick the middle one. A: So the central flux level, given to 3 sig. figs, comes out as 6.53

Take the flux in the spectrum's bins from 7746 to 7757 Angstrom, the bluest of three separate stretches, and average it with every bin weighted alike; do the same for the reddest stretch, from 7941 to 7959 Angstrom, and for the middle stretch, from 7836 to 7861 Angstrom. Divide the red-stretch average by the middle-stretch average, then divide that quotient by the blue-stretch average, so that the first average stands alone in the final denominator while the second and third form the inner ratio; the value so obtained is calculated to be 0.144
